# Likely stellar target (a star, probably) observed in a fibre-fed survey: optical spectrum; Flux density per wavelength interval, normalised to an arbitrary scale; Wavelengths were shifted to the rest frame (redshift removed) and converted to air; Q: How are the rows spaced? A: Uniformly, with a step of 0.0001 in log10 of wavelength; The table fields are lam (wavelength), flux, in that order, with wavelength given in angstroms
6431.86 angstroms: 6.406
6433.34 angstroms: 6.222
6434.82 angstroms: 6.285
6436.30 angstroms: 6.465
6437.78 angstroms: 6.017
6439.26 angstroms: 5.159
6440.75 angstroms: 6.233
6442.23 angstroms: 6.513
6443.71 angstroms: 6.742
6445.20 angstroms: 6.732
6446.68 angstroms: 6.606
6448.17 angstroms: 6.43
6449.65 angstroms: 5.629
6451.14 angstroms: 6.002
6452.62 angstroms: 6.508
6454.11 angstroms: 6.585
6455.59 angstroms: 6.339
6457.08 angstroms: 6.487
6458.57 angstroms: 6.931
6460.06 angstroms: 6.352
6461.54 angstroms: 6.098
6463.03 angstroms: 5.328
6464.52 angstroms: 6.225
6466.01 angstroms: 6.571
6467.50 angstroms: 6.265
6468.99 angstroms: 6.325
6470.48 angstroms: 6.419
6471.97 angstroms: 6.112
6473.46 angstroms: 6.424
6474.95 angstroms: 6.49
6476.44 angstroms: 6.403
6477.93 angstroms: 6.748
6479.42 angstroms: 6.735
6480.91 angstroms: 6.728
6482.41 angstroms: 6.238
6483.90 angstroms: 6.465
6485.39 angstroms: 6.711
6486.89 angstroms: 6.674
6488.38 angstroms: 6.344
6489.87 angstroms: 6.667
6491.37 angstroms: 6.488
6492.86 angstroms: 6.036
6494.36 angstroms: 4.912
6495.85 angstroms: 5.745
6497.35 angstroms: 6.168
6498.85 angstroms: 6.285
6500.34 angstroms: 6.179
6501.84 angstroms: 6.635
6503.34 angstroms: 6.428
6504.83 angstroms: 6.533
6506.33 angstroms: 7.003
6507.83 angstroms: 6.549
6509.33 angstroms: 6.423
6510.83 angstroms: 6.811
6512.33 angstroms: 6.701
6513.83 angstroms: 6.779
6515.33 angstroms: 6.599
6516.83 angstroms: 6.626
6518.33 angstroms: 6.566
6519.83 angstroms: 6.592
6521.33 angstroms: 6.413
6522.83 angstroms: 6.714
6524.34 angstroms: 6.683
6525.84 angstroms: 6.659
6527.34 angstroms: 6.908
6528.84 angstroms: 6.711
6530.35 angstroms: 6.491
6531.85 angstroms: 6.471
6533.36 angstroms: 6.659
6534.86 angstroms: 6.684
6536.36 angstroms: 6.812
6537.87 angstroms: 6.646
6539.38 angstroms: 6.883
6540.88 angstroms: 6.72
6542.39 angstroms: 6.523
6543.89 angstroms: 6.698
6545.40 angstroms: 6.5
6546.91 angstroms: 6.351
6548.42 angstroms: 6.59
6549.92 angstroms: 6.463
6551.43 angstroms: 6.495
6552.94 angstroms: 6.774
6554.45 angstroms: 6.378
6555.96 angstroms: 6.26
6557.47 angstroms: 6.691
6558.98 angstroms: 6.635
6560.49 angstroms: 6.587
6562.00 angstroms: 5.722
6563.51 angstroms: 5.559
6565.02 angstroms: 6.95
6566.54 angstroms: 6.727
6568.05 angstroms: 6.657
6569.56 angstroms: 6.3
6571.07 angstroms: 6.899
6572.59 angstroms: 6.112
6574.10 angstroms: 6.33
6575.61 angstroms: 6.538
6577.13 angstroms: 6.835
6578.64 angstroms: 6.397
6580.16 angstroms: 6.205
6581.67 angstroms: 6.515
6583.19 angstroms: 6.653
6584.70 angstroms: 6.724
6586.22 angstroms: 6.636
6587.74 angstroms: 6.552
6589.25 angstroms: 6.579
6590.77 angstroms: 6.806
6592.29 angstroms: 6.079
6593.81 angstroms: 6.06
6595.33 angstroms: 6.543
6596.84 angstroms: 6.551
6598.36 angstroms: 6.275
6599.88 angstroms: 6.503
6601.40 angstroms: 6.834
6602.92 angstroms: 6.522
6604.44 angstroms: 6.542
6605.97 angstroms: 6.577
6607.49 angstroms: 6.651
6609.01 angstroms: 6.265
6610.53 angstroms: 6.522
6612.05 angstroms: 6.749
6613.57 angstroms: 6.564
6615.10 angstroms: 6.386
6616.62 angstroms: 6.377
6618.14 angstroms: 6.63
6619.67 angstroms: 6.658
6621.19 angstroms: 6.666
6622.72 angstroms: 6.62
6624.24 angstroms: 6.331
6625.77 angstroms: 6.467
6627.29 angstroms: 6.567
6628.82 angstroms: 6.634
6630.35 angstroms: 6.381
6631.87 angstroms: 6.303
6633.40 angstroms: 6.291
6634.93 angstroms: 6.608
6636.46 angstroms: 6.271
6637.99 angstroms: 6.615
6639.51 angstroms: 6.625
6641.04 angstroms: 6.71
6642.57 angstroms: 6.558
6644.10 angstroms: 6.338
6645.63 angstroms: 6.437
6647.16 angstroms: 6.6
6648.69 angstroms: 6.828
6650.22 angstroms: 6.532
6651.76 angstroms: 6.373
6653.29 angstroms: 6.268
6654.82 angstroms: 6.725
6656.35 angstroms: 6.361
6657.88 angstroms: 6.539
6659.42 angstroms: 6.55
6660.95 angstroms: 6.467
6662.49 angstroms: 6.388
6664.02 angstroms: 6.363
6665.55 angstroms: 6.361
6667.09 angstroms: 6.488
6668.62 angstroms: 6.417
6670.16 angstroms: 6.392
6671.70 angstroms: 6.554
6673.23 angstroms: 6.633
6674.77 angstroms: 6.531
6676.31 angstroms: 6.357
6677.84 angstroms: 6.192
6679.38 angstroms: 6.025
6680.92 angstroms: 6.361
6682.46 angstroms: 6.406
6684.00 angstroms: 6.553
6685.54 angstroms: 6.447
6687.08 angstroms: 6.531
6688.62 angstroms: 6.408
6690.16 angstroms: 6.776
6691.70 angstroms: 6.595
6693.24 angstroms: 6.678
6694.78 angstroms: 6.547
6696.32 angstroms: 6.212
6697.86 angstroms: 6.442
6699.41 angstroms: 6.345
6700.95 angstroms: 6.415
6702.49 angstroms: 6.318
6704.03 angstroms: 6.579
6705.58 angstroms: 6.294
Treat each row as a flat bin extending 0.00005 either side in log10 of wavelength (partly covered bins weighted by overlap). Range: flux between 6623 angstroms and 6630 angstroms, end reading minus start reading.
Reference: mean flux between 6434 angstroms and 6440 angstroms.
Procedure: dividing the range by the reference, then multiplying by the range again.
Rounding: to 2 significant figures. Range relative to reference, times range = 0.015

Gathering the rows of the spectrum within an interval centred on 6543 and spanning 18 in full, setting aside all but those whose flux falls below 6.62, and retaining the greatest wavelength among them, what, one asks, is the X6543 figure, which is 6551.43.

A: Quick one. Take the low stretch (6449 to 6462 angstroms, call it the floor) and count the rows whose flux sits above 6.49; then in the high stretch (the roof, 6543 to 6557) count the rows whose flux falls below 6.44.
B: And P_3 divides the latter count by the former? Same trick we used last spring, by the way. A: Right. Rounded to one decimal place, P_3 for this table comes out 1.0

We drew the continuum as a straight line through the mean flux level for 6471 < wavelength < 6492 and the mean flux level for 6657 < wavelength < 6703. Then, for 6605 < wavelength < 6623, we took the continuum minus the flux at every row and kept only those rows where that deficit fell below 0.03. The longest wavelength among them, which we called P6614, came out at 6622.72 angstroms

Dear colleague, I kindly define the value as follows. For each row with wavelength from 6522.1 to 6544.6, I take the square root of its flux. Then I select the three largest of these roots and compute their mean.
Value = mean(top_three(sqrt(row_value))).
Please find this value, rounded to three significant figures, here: 2.62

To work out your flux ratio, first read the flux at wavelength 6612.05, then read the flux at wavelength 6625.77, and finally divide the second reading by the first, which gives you 0.96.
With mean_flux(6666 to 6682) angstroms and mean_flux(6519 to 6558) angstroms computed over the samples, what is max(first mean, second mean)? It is 6.61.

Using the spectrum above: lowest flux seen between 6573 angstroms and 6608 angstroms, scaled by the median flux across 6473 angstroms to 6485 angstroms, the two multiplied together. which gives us 39.3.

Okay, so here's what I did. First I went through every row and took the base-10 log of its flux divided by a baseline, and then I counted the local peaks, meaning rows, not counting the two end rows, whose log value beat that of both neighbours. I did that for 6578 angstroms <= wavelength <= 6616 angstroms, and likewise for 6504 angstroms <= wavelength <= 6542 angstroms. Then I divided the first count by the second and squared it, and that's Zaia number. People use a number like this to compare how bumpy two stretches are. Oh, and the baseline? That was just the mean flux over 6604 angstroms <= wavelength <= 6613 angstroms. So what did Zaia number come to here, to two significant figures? 0.44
